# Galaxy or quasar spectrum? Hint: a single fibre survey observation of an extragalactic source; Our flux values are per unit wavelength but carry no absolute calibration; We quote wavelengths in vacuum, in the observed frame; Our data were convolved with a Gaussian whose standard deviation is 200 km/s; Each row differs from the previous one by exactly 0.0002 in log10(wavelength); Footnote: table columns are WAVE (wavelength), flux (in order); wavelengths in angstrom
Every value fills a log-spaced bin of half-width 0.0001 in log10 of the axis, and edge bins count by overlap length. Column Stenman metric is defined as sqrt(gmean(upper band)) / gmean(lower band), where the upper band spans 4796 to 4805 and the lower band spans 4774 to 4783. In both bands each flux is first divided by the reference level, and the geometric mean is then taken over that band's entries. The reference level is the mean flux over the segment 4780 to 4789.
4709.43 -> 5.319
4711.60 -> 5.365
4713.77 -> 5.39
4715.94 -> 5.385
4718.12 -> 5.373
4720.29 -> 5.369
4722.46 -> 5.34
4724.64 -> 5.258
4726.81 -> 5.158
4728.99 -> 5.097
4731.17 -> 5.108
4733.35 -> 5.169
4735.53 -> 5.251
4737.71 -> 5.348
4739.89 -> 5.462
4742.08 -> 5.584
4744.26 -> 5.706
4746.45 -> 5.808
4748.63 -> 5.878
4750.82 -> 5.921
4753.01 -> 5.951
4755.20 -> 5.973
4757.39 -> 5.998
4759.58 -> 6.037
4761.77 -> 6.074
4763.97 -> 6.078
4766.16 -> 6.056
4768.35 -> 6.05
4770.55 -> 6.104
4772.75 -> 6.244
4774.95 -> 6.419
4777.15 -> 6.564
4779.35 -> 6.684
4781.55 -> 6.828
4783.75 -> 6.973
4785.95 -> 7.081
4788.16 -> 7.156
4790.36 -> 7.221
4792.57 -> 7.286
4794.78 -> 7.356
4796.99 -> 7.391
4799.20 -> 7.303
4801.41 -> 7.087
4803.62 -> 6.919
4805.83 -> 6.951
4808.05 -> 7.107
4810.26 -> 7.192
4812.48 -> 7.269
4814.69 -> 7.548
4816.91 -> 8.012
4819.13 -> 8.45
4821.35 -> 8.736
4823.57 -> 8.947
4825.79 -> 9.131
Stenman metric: 1.07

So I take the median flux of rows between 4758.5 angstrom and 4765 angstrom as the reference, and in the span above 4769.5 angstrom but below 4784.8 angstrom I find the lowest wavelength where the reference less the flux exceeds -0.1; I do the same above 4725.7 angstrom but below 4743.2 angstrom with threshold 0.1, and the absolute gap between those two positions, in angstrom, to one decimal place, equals 43.7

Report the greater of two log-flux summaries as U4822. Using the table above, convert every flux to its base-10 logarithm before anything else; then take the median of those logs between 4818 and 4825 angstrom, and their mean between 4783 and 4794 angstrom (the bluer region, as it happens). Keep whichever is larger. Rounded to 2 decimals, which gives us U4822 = 0.94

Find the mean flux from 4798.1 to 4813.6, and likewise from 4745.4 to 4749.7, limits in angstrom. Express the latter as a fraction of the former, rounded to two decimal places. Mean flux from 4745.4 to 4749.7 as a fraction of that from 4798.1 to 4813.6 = 0.82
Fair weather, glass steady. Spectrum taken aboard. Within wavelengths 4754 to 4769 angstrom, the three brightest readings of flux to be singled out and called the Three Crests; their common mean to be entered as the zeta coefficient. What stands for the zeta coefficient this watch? 6.1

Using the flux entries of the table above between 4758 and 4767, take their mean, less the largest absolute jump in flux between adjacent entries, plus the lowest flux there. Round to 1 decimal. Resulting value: 12.1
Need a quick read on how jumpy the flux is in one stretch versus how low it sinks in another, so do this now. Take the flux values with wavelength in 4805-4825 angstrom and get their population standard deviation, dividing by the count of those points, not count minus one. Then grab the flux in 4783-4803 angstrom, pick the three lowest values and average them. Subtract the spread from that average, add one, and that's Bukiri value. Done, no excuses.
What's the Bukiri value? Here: 7.3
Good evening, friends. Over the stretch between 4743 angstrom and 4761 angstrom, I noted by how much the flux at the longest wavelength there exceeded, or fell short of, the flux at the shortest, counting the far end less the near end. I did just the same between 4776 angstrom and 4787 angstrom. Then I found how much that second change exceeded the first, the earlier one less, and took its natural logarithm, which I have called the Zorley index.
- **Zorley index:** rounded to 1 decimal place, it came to -1.7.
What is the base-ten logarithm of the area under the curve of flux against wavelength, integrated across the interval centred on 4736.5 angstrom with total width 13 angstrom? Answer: 1.84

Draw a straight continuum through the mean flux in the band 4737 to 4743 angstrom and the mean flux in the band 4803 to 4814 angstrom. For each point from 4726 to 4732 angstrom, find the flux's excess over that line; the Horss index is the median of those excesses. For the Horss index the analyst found -0.1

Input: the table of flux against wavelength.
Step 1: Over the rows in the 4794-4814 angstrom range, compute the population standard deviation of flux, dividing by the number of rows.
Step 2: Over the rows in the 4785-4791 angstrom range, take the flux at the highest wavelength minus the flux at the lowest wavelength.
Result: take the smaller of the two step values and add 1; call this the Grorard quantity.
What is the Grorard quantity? 1.14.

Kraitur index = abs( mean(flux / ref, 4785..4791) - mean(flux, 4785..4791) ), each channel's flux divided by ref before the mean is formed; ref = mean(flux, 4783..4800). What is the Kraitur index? 6.2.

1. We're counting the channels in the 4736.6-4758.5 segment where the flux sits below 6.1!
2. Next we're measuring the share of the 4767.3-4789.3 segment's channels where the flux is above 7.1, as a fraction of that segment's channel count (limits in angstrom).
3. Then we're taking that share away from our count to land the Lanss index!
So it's 9.9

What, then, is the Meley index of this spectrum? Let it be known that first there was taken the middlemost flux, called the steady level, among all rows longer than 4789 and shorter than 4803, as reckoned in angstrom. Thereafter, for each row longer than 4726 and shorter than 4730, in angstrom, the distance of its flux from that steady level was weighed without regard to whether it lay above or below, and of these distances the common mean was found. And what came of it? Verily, 2.2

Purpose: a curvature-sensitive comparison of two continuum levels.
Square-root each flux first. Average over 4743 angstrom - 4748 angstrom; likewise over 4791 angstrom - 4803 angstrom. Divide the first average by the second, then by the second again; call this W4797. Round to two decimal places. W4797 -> 0.33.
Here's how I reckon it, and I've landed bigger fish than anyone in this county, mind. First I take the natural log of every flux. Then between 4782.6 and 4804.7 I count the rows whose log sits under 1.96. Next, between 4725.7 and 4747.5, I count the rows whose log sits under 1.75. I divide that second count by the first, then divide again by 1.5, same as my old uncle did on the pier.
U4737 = 1.50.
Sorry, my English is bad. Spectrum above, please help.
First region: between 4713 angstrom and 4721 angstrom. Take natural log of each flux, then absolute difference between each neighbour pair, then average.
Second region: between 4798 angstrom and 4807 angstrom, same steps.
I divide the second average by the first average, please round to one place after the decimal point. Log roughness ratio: 15.0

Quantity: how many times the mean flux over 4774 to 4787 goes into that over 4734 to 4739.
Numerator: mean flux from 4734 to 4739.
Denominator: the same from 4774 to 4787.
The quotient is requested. 0.78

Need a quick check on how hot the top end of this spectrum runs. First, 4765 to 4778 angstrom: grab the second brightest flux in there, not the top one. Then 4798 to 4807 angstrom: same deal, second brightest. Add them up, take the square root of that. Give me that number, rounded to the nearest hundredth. 3.68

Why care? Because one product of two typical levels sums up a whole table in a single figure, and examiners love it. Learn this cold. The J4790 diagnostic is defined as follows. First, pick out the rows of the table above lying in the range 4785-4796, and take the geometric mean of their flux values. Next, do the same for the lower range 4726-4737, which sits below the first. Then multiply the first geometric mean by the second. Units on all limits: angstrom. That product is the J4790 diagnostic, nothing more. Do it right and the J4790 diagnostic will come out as 37.2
